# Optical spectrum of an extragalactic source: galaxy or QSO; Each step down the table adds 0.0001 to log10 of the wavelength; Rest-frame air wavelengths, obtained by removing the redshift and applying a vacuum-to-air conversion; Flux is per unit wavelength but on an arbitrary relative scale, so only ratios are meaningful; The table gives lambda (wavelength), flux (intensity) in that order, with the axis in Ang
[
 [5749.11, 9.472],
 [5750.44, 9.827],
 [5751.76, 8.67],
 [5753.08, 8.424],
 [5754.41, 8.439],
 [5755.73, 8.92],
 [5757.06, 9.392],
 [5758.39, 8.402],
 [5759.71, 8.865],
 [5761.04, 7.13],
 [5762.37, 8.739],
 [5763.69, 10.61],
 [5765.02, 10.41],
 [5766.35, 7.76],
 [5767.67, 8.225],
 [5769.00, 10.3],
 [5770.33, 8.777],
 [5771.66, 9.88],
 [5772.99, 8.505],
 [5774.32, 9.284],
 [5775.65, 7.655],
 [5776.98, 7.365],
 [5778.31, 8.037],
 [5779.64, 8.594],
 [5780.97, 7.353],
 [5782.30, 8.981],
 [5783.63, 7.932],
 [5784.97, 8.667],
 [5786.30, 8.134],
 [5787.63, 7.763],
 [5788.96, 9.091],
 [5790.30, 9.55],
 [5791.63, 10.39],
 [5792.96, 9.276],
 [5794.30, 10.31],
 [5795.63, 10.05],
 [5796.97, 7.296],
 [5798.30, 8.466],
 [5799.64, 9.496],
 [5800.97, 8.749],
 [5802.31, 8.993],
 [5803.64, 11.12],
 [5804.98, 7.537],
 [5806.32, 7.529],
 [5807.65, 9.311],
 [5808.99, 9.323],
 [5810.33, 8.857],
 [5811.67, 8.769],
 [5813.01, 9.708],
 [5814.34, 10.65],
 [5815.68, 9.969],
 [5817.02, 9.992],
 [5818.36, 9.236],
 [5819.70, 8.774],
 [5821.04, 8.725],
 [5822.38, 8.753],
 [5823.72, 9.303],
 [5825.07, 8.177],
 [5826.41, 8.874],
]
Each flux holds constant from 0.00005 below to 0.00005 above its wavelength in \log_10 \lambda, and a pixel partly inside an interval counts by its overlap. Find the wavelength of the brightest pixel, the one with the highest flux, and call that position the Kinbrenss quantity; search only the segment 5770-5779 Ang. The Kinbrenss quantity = 5771.66 Ang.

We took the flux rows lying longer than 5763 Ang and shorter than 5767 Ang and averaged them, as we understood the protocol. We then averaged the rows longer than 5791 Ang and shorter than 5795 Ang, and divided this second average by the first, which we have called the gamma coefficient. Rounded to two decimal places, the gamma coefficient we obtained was 1.04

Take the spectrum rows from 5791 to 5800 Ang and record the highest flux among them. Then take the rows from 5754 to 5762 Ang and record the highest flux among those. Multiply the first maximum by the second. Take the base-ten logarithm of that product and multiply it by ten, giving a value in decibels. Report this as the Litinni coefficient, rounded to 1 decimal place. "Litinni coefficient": 19.9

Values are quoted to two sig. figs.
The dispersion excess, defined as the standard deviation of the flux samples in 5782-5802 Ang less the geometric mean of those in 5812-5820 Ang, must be -8.8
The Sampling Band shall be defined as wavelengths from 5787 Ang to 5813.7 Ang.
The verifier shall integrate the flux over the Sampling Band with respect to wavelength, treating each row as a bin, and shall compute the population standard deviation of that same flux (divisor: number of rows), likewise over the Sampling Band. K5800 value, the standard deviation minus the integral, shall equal -242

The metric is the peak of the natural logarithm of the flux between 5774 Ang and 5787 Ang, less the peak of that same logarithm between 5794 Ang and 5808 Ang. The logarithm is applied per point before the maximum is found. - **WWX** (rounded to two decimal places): -0.18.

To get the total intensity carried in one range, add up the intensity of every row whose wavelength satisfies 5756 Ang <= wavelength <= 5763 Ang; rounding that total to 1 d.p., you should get 42.5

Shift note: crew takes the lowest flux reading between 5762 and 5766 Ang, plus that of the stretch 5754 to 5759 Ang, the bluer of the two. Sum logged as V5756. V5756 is 17.1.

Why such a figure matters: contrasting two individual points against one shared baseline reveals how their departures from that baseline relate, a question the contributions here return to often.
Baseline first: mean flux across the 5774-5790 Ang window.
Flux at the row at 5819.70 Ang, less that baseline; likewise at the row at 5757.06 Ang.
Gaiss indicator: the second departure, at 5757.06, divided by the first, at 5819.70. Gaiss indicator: 2.2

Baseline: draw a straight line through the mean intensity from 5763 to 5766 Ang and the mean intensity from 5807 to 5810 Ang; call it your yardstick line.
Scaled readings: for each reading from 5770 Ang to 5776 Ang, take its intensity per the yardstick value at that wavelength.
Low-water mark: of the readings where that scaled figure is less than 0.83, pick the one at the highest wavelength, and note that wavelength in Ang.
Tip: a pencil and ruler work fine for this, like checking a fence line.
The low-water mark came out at 5775.65 Ang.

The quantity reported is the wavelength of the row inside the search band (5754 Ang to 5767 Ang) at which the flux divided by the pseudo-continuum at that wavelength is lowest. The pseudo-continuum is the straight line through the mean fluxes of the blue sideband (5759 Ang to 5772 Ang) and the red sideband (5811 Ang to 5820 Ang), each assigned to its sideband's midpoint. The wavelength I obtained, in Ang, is 5761.04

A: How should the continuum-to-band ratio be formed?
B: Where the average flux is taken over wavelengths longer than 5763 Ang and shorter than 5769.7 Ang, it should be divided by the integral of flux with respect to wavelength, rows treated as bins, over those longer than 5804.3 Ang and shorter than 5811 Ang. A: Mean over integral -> 0.166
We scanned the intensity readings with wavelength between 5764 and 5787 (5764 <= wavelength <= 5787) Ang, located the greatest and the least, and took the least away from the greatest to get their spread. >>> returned 3.1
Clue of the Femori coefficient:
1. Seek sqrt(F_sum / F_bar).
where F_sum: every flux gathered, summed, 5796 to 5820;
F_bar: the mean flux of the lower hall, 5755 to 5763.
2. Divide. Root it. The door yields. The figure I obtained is 4.4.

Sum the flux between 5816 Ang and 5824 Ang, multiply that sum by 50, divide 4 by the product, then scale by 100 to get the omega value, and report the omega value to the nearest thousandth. 0.146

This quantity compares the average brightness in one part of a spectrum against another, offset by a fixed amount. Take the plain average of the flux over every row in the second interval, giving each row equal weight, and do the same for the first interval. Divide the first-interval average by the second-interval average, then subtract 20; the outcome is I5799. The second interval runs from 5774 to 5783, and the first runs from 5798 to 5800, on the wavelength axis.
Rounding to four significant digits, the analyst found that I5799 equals -18.90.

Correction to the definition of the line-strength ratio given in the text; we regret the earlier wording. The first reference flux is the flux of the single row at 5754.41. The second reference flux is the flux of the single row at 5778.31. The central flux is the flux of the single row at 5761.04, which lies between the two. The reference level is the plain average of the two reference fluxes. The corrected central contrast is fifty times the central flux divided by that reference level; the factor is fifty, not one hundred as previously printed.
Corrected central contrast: 43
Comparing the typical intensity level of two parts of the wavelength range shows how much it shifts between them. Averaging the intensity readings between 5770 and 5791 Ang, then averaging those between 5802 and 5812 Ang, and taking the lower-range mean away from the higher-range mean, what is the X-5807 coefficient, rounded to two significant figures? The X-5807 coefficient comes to 0.46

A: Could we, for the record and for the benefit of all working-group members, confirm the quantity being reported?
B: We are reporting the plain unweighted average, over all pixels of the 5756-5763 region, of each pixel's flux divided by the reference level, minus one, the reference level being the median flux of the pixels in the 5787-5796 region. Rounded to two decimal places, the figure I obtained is -0.11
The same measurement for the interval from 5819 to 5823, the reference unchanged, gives -0.08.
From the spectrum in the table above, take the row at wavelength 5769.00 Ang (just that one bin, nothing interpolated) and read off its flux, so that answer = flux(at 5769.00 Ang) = 10.3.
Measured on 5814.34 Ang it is 10.65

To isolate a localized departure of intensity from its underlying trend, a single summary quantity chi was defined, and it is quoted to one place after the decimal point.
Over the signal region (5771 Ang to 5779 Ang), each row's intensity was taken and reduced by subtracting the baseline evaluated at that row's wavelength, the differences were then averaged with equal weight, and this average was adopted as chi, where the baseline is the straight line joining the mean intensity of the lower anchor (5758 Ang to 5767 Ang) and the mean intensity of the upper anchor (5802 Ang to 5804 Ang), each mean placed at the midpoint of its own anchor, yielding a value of -0.8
